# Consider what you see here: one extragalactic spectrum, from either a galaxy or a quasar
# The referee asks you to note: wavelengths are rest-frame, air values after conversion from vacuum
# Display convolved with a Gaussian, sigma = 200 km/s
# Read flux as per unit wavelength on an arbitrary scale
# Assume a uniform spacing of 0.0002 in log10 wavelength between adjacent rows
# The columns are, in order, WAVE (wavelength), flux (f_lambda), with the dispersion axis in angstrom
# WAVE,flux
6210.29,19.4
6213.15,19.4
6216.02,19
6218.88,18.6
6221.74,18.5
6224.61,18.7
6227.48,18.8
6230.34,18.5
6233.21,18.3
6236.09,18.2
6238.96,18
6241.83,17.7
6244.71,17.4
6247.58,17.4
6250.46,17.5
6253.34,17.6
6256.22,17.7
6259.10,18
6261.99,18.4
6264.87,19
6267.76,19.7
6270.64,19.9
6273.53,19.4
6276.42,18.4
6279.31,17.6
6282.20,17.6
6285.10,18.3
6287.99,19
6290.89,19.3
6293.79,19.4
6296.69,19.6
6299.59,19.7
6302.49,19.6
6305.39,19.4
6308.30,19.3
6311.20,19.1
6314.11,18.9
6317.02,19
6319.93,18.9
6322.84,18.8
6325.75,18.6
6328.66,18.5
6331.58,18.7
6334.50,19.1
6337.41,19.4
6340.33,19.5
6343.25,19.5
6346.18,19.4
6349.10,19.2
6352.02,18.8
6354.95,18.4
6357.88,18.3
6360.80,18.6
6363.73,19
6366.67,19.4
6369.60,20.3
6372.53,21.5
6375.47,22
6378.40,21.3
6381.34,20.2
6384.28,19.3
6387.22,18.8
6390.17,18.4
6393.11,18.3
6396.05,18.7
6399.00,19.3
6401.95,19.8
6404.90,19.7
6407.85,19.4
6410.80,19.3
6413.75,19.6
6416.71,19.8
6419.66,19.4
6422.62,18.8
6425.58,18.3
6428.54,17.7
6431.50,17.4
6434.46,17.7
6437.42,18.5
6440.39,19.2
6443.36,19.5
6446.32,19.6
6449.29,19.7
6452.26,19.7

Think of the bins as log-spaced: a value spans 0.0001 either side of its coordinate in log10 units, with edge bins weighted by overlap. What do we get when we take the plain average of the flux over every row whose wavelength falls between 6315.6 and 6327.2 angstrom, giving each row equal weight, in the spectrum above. 18.8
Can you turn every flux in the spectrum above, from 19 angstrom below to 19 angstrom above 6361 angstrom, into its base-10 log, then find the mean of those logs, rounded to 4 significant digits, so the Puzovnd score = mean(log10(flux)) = 1.293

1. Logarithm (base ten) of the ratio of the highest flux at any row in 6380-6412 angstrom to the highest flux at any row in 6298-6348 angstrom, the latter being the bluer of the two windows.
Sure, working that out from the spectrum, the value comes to 0.011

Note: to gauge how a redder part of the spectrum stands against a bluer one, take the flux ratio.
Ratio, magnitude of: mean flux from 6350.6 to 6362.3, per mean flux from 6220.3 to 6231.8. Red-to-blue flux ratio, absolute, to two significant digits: 0.99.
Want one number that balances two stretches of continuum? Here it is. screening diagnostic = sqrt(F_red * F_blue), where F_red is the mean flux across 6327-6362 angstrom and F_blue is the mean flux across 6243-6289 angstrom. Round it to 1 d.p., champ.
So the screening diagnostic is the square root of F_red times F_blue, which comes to 18.6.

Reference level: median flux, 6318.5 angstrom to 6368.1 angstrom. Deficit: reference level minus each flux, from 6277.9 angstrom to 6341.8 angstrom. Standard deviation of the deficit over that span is 0.6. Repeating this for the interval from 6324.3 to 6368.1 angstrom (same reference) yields 0.4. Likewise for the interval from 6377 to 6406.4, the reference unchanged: 0.9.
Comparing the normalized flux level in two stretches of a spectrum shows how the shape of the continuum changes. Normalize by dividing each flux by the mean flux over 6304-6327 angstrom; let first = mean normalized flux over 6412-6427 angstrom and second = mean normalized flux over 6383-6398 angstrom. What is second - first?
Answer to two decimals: -0.03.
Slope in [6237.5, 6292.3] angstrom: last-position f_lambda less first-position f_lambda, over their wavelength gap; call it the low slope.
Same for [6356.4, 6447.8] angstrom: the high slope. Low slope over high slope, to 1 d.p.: 1.7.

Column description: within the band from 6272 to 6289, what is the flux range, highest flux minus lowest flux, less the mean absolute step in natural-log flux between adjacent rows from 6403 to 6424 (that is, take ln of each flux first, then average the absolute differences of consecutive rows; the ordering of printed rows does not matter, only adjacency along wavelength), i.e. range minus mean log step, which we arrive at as 1.78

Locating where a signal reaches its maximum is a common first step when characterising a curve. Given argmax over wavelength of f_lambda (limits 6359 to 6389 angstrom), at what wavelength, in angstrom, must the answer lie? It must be 6375.47 angstrom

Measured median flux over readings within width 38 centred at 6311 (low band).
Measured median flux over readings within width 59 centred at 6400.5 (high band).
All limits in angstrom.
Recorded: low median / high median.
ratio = 0.99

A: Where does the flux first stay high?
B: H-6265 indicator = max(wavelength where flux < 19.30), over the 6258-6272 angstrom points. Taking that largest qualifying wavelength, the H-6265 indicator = 6264.87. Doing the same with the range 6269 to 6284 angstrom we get 6282.20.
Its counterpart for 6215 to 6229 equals 6227.48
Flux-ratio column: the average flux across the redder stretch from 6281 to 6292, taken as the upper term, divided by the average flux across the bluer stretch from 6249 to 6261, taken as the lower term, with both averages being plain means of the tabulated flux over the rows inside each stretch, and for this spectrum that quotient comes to 1.05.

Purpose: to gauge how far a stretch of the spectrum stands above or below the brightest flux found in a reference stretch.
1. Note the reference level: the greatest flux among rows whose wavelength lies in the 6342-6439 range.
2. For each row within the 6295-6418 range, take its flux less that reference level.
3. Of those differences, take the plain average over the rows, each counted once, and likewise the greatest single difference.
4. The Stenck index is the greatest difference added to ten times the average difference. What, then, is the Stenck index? -26.6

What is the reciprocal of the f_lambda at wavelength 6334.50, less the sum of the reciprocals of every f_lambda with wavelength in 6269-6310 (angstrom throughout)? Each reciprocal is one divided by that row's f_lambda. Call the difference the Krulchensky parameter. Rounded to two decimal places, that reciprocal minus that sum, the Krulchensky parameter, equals -0.68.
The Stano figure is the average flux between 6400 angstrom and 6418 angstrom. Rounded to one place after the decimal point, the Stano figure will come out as 19.6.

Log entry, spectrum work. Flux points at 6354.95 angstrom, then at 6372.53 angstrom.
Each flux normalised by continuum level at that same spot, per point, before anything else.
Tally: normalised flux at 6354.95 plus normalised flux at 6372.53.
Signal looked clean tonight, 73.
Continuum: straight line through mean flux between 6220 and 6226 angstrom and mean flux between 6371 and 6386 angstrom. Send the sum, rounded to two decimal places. 1.93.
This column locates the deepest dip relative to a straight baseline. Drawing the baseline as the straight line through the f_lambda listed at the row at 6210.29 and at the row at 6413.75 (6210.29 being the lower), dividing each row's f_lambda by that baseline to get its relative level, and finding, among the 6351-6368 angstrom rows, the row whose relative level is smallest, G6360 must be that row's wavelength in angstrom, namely 6357.88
